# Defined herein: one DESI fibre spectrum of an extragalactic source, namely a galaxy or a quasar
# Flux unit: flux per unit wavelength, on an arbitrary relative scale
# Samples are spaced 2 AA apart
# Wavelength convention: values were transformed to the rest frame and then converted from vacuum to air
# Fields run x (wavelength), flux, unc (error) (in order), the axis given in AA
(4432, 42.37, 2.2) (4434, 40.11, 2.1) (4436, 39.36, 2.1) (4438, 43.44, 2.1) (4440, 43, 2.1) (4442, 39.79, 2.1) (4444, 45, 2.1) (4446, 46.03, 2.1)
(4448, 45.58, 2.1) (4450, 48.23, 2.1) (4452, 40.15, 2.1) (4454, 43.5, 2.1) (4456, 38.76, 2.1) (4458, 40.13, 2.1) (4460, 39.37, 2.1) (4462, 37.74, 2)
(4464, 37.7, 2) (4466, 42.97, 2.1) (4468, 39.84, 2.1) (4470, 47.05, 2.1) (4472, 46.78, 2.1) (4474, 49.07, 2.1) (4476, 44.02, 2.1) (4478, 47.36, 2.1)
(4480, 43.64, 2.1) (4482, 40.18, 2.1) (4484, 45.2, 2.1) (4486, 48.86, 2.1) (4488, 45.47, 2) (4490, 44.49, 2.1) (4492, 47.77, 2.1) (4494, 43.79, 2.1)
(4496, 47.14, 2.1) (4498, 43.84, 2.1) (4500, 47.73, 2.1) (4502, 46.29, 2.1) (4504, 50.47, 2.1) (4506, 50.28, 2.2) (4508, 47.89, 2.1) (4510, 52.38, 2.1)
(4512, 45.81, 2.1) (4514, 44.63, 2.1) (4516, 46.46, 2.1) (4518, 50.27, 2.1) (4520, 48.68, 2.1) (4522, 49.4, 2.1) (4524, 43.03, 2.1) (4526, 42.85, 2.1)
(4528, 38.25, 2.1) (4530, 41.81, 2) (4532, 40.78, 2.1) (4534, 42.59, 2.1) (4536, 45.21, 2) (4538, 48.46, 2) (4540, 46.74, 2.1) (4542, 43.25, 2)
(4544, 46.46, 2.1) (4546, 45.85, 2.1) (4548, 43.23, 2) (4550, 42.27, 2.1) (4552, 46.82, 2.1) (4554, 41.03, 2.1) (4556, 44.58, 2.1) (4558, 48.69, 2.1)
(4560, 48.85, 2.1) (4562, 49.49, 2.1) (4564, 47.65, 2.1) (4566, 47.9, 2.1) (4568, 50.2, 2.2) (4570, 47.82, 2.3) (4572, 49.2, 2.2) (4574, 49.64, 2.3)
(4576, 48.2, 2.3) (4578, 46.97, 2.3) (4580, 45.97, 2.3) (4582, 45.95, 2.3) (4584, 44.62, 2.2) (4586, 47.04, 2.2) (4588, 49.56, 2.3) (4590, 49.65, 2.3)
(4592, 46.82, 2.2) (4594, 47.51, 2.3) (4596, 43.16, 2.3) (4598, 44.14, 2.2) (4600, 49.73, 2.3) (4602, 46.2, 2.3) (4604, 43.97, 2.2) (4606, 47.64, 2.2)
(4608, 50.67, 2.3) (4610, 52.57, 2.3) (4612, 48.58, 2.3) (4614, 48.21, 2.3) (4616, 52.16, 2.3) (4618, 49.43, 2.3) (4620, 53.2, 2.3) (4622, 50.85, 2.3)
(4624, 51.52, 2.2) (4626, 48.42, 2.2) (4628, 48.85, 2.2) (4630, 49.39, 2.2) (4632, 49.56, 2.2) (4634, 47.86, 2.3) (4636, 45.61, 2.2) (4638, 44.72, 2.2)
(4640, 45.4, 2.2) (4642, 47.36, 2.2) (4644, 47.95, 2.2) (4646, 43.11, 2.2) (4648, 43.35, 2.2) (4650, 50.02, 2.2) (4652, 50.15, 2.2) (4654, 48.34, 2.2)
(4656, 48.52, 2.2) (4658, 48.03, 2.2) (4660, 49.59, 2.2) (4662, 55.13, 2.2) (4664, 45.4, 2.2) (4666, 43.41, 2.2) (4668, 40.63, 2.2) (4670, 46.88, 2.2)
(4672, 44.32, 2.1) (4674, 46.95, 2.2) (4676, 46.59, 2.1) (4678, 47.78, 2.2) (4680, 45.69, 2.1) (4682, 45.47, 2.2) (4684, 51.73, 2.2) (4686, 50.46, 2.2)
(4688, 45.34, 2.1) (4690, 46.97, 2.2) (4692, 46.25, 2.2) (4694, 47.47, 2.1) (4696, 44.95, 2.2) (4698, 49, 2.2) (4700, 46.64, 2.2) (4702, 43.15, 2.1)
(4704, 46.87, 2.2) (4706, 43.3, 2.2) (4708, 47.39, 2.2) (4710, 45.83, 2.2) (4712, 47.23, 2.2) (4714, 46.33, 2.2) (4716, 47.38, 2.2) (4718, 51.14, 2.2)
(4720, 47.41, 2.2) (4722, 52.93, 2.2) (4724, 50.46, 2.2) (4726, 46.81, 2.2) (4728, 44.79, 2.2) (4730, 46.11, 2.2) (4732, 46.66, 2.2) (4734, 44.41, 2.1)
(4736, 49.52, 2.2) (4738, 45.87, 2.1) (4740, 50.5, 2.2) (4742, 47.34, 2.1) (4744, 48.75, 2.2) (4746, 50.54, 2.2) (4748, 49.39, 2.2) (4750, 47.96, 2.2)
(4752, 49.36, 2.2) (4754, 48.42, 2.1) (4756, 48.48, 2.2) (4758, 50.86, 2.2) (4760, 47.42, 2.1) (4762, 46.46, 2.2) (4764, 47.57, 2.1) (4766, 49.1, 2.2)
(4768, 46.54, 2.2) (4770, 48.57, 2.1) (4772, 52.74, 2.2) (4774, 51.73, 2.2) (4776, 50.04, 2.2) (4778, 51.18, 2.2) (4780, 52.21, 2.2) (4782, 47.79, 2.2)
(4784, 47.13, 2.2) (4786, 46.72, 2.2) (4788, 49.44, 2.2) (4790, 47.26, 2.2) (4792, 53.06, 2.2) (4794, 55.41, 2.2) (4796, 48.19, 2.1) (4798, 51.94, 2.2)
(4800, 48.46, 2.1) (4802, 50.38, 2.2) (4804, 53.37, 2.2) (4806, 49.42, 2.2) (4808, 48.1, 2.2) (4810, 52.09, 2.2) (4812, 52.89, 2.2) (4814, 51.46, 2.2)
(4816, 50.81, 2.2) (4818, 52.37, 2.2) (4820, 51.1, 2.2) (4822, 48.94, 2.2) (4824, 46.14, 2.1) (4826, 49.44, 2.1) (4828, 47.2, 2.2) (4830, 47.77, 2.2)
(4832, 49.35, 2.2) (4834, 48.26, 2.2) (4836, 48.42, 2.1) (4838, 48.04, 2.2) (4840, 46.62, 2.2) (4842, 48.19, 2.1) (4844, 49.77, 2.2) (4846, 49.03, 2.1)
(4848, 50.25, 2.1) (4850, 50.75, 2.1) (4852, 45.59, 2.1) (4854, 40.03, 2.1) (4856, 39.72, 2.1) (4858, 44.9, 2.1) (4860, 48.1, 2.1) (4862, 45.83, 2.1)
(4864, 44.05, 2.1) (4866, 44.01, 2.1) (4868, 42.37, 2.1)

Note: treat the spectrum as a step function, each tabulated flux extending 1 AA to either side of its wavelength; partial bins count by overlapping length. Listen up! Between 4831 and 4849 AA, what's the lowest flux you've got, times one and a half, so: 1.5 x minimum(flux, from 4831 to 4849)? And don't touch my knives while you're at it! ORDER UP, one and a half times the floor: 69.9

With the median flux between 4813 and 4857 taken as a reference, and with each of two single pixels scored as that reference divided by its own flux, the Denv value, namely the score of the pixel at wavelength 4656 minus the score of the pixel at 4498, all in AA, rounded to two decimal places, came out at -0.11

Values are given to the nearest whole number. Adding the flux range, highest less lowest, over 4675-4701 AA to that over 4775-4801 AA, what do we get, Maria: 15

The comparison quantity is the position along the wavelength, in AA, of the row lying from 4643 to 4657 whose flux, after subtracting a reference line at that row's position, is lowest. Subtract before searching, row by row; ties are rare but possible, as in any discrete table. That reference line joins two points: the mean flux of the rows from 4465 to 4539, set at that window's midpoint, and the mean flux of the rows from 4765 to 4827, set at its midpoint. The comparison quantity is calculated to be 4646 AA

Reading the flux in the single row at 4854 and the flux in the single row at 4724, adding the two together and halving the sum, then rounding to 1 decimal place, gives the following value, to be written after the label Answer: 45.2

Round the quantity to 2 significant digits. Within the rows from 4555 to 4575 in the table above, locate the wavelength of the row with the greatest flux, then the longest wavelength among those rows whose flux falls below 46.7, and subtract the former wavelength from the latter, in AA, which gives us -12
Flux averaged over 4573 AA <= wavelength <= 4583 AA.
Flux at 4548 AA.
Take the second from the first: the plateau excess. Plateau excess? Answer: 4.1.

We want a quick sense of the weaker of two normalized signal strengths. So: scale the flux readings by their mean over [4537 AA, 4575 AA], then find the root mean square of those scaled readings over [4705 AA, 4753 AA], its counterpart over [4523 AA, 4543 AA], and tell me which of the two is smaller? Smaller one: 0.93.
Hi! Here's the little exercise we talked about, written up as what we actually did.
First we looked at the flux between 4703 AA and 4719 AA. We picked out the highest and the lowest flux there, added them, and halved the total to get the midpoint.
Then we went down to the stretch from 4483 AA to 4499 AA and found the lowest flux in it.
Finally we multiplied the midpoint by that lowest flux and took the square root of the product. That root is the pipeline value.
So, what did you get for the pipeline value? 45.5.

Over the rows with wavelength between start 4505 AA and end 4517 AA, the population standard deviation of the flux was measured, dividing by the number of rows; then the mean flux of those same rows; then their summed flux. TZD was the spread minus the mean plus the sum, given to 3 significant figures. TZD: 242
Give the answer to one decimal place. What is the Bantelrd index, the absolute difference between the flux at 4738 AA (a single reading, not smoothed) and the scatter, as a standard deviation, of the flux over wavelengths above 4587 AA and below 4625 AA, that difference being 43.0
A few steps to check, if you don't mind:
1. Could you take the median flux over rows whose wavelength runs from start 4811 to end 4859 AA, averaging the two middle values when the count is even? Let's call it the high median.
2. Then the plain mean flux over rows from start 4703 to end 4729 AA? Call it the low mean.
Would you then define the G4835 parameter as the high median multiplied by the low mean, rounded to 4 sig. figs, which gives 2314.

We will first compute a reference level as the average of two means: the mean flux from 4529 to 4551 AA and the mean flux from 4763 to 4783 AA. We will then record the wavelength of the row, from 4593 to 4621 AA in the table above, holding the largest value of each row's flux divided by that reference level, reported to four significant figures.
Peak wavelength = 4620 AA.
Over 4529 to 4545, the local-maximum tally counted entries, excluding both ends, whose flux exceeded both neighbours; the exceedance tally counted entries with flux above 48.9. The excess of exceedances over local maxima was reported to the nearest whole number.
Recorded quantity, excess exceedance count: -1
